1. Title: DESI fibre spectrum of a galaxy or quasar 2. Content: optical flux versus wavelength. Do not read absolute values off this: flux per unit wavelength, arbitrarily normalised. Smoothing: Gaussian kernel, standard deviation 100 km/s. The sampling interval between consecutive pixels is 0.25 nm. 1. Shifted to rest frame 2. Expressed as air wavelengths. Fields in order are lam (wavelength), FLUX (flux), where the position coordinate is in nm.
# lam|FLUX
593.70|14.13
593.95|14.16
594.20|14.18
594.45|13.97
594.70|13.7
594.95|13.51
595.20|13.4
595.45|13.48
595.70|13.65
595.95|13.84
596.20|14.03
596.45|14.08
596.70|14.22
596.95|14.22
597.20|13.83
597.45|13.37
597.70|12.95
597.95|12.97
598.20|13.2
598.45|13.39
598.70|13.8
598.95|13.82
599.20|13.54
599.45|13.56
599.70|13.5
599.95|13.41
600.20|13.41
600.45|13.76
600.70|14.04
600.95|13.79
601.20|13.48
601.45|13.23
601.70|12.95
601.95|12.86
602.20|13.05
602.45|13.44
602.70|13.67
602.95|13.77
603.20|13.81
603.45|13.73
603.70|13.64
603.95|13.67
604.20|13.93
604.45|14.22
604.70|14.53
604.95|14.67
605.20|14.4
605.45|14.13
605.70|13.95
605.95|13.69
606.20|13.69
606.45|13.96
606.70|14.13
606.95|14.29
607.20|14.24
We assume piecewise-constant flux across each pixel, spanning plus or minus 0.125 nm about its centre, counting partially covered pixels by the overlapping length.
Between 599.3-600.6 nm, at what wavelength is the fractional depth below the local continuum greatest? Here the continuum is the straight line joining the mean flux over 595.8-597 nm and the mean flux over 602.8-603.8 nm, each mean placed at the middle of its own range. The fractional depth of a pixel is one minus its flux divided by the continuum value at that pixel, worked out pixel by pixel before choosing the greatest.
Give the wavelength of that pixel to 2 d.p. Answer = 599.95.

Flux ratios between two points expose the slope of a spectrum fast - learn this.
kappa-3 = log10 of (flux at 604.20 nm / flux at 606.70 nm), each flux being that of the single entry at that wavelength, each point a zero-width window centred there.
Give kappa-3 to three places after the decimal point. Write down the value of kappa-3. -0.006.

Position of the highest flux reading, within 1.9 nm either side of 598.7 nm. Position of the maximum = 596.95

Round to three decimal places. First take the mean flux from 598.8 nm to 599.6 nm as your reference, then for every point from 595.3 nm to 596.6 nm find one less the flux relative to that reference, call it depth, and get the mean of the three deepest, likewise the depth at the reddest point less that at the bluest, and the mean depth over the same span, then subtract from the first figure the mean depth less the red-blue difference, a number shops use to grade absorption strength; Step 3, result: -0.032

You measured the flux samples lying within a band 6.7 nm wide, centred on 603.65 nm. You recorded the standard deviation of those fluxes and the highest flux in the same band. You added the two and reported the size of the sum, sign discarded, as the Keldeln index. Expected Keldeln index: 15.1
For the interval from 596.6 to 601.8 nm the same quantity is 14.6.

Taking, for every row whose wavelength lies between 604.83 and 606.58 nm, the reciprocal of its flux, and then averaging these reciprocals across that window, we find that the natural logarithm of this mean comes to -2.64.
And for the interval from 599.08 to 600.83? -2.61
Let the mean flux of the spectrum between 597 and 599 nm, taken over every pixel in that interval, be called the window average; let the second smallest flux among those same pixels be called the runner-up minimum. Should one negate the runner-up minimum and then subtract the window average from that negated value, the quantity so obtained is -26.4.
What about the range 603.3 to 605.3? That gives -27.8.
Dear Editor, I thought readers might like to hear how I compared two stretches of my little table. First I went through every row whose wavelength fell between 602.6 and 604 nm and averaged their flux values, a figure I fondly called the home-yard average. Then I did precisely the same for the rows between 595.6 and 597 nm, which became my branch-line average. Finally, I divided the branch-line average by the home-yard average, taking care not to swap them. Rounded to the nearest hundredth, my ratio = 1.02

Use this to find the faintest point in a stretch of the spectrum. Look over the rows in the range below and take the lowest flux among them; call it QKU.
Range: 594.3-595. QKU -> 13.51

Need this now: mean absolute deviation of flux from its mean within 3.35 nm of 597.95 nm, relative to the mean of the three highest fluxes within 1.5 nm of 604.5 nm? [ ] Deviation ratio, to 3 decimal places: 0.018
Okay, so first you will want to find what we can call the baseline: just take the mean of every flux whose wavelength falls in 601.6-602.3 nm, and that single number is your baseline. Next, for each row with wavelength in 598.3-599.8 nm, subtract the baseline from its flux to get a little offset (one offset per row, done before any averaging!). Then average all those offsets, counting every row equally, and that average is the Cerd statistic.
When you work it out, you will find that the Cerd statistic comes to 0.65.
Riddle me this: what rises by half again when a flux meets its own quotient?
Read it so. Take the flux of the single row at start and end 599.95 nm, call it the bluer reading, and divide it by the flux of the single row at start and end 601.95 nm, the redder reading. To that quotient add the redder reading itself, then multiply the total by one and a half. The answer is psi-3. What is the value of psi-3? 20.9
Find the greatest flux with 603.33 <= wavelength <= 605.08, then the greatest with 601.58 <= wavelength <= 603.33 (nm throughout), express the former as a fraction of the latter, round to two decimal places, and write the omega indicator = 1.06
